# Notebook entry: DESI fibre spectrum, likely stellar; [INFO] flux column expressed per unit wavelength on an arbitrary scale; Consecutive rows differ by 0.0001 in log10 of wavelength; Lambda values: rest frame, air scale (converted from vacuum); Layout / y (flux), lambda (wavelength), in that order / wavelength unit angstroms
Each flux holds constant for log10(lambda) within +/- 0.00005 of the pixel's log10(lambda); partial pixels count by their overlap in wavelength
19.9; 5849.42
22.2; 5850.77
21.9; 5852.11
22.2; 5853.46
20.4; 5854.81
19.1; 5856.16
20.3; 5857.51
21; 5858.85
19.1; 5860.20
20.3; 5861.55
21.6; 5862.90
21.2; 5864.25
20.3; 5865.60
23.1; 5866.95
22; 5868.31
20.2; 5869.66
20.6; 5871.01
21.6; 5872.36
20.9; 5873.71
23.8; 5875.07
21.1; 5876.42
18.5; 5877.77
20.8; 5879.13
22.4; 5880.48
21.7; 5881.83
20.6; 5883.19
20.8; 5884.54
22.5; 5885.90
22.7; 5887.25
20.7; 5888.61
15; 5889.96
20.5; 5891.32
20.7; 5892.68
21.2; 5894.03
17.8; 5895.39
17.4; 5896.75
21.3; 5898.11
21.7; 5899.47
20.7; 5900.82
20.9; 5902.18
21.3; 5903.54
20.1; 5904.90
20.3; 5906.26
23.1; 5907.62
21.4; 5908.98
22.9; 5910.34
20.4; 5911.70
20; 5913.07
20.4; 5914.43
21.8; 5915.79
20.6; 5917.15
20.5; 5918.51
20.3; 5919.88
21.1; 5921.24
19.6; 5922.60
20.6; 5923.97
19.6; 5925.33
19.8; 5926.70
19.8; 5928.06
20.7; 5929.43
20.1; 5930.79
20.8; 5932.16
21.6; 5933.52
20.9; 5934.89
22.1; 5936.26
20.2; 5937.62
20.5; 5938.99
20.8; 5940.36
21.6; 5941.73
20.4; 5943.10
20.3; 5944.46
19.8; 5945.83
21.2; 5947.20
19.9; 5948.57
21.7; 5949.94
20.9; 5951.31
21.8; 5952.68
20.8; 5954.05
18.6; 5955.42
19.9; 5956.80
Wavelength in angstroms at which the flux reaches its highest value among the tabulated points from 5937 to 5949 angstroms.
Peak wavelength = 5941.73 angstroms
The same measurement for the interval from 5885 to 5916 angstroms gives 5907.62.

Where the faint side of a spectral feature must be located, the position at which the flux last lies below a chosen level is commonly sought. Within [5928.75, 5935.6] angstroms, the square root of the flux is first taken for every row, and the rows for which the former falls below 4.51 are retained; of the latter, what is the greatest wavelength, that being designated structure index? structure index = 5930.79 angstroms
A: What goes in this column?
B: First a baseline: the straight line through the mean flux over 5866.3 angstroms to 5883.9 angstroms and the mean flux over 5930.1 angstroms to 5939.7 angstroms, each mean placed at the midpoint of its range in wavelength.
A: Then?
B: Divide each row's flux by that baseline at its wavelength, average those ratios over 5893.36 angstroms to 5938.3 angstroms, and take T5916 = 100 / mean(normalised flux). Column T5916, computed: 102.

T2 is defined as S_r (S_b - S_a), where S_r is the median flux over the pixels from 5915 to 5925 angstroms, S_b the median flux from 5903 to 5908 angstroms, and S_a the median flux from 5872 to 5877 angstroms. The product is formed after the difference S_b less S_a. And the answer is -11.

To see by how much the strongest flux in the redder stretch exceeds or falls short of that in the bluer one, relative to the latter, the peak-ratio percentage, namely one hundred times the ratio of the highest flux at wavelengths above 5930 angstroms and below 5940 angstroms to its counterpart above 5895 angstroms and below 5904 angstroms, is 101.8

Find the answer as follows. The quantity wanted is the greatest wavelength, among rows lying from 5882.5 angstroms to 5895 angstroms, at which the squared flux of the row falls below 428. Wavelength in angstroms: 5891.32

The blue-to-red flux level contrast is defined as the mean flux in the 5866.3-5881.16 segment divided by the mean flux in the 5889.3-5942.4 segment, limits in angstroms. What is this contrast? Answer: 1.04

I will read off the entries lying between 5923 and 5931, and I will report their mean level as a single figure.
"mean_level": 20.1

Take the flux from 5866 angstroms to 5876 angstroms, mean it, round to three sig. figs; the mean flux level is 21.7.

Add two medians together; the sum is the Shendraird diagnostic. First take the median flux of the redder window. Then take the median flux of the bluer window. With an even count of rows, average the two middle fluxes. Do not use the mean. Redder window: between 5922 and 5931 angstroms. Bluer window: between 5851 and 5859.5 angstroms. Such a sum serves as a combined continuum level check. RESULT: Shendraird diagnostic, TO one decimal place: 40.5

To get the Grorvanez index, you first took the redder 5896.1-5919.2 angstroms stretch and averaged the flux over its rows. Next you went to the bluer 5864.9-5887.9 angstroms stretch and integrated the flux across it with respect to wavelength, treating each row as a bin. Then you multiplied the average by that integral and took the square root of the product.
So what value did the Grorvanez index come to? 101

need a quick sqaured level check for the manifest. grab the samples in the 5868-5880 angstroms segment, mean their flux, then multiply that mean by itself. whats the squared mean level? 443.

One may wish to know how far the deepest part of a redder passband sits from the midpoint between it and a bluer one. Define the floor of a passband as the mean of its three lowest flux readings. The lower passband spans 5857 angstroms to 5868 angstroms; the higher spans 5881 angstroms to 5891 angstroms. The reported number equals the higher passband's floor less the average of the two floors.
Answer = -0.57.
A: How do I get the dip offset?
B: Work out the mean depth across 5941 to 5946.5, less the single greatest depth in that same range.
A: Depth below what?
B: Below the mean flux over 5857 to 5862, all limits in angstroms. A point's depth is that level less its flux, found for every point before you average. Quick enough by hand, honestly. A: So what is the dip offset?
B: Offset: -0.7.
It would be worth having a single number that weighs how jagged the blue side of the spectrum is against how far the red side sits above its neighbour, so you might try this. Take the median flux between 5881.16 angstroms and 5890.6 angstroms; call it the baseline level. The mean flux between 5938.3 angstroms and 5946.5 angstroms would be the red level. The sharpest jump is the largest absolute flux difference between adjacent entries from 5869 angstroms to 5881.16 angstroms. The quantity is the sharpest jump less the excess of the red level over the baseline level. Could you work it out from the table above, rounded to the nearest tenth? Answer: 3.1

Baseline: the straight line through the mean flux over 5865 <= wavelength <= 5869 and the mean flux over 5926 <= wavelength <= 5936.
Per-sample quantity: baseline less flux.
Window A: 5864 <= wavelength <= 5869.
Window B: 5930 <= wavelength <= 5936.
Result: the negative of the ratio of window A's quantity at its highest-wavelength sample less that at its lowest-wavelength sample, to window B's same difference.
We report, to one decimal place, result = -1.0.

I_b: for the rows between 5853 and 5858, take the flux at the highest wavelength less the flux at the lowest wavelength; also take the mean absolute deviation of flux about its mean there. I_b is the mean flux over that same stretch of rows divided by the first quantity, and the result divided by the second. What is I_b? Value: -13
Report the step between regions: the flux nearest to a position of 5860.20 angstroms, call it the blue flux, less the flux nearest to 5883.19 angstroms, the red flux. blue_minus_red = -1.5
